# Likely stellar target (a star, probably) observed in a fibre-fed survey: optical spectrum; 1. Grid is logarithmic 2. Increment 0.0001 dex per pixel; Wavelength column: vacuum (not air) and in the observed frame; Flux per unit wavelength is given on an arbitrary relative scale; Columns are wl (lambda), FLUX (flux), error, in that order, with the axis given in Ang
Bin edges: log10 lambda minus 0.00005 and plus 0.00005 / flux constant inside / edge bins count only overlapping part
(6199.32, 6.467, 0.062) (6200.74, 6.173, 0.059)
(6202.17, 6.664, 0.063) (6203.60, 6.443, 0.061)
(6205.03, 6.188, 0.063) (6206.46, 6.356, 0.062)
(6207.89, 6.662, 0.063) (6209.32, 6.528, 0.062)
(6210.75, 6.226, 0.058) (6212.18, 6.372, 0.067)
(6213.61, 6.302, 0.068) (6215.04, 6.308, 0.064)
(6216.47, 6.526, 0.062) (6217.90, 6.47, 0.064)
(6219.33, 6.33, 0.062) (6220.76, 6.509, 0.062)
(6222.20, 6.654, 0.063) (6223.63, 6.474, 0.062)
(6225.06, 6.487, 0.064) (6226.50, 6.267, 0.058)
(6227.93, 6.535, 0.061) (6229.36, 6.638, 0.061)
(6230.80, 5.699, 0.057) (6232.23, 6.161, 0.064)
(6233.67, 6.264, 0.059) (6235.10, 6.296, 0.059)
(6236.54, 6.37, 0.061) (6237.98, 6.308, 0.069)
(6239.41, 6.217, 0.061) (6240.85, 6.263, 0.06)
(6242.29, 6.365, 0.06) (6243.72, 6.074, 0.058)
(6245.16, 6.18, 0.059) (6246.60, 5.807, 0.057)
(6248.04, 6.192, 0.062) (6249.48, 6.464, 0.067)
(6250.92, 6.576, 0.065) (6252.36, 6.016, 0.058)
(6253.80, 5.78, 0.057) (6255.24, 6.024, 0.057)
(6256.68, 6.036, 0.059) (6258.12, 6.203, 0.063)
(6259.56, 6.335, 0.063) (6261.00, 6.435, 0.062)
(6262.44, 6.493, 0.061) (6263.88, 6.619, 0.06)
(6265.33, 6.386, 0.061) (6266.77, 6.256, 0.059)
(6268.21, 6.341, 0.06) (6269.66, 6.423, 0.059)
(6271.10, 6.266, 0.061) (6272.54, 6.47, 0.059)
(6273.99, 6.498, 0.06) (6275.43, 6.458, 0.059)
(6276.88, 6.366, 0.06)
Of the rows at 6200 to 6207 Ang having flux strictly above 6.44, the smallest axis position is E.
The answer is 6202.17 Ang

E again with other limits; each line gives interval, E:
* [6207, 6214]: 6207.89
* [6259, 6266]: 6262.44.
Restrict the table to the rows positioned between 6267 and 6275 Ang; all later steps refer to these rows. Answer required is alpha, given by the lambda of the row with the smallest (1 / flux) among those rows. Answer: 6273.99 Ang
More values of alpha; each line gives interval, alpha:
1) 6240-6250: 6249.48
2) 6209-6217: 6209.32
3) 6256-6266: 6263.88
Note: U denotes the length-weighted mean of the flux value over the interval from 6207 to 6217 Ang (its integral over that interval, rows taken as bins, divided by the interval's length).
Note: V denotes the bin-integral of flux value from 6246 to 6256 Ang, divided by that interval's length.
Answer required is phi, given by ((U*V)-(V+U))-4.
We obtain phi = 22.7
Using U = 6.42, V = 6.12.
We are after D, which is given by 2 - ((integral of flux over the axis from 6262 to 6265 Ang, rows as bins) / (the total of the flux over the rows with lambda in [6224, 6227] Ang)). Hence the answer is 0.464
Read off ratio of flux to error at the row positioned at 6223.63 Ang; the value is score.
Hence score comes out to 104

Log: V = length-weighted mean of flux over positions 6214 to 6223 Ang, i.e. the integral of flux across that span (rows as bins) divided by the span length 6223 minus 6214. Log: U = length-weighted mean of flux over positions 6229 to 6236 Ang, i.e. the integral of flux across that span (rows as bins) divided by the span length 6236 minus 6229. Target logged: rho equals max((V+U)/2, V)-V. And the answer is 0.00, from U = 6.19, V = 6.46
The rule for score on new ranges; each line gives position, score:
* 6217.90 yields 101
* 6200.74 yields 105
